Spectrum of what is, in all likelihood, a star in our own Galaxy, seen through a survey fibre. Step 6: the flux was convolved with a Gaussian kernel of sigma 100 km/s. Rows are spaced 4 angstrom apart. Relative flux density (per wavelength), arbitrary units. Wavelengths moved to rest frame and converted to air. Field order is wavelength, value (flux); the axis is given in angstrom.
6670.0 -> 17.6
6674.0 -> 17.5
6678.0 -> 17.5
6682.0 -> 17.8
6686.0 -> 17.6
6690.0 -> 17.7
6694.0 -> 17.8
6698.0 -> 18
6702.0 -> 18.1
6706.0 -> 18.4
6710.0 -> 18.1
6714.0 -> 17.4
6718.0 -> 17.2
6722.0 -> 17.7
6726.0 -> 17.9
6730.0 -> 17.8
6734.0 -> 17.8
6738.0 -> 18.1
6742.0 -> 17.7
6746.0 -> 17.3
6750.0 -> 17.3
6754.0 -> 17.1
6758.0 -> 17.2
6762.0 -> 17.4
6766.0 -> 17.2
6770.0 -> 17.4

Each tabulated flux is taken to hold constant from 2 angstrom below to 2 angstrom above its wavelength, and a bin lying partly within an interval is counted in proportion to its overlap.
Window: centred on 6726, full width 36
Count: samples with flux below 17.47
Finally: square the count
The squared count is 4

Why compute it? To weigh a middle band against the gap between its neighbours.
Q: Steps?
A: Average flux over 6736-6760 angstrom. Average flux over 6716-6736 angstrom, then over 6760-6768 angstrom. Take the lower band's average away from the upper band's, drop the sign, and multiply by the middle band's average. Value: 6.6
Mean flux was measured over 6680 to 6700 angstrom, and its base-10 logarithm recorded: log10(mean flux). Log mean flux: 1.25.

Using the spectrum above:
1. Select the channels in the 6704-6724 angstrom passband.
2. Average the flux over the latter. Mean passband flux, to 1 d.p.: 17.8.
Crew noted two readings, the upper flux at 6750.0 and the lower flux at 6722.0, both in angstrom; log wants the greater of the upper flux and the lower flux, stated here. 17.7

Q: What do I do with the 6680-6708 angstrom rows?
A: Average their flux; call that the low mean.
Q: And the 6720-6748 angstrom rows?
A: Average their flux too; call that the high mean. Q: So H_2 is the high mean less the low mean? -0.2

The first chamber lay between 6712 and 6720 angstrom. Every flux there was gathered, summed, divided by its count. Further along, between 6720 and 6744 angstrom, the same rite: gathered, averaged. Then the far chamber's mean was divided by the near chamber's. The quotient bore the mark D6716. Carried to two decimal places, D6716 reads 1.03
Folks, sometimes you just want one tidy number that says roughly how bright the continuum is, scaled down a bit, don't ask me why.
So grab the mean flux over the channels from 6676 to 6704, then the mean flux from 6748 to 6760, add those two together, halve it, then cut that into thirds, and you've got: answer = 5.83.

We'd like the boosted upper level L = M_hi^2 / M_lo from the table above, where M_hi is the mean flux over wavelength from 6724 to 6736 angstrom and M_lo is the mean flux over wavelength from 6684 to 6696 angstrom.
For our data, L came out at 18.0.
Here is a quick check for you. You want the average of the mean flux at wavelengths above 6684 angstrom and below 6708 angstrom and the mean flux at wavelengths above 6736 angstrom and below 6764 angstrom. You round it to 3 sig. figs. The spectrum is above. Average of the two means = 17.7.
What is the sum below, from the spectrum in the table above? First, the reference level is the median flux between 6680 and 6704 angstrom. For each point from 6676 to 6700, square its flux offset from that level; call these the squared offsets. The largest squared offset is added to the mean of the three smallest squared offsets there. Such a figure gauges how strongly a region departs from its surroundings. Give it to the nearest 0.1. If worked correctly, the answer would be 0.1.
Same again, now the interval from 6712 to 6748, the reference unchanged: 0.4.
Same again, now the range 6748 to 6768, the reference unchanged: 0.7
